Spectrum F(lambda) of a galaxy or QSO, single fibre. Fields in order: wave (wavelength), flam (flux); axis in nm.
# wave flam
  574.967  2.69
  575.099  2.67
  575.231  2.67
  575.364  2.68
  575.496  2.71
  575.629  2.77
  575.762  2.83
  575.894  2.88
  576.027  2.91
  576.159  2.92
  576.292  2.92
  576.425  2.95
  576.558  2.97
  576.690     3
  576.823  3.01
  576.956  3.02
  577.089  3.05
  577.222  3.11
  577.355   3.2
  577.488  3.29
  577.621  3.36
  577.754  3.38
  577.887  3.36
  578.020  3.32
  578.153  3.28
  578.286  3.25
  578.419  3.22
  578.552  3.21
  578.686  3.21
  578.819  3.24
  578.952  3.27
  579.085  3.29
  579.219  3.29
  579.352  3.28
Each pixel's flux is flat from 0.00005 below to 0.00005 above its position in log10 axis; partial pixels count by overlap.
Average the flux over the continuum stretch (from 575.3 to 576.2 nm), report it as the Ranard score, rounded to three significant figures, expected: 2.81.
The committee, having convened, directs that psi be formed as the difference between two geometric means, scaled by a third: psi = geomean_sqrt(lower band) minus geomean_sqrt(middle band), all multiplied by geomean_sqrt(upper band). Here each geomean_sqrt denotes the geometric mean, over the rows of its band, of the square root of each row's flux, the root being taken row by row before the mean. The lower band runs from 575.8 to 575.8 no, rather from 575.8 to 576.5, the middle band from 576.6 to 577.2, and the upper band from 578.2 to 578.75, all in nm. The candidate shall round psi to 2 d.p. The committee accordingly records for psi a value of -0.05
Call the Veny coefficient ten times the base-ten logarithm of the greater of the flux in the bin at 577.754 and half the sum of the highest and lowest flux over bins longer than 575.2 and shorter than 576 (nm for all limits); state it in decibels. 5.29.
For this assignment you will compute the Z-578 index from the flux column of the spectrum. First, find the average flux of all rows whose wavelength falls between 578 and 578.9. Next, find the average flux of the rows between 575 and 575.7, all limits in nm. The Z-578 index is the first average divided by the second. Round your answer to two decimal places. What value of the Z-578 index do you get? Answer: 1.20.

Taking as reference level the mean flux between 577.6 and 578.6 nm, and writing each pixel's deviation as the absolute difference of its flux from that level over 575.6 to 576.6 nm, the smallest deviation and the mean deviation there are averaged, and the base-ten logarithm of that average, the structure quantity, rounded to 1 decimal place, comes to -0.4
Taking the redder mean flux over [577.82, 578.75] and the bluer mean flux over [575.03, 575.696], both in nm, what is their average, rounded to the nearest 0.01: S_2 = 2.98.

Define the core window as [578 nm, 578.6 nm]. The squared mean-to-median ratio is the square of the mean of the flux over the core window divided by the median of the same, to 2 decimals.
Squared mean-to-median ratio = 1.00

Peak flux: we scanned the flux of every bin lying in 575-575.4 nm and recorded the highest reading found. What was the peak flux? 2.68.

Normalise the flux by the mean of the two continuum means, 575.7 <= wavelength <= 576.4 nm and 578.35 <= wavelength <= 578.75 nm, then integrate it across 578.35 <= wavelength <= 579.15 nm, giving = 0.849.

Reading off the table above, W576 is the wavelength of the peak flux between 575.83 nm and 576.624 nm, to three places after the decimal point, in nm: 576.558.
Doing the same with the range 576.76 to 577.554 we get 577.488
